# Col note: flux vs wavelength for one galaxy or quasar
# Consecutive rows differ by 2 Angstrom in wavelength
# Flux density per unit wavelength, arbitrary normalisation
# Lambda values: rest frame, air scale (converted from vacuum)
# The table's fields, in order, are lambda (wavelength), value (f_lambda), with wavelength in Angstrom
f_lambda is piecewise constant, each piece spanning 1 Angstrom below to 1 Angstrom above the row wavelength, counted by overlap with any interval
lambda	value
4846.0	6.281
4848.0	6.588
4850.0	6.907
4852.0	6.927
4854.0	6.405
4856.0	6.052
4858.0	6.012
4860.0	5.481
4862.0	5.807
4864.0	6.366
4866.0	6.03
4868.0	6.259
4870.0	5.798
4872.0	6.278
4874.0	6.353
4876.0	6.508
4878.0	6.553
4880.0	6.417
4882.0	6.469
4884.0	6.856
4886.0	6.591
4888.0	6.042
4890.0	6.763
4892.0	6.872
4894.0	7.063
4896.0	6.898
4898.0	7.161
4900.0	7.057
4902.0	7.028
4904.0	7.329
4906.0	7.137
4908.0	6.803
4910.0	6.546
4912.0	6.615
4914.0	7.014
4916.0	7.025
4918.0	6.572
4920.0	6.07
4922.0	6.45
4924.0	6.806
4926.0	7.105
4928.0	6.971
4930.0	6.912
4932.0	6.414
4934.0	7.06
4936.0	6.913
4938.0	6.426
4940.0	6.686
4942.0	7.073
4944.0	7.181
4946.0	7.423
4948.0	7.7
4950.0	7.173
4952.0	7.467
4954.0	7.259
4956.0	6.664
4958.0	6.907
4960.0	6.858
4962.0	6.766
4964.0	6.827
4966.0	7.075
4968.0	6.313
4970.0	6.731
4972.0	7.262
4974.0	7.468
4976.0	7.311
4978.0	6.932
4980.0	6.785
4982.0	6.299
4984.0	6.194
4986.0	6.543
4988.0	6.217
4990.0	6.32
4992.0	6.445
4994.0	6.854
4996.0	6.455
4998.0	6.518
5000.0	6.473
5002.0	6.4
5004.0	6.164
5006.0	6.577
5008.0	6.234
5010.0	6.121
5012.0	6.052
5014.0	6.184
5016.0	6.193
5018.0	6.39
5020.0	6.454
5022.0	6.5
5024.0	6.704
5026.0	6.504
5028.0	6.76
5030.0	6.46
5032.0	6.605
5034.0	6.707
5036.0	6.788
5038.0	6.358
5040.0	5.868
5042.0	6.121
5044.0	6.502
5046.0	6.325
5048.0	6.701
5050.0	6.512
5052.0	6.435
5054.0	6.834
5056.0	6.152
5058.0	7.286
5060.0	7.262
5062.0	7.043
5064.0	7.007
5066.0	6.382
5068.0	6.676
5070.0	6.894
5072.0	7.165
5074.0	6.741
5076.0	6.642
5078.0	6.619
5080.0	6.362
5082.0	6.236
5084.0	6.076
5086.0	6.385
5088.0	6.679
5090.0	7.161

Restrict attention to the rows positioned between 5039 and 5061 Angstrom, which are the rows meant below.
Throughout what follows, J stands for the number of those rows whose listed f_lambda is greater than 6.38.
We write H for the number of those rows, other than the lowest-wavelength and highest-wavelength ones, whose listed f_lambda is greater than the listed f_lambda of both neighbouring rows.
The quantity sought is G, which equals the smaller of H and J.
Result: 4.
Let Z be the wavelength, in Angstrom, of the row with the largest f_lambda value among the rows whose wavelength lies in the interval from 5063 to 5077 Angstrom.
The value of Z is 5072.0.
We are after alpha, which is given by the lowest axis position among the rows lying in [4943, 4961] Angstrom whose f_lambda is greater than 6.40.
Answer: 4944.0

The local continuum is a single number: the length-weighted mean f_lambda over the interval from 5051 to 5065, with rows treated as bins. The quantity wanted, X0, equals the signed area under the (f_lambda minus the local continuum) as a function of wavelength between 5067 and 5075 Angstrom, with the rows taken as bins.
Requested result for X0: 0.1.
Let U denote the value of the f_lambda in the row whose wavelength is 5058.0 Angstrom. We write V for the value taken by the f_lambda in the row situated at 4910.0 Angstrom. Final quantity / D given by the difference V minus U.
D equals -0.74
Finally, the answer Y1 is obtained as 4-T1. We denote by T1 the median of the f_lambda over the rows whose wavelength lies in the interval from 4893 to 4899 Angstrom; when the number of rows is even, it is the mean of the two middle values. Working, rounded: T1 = 7.06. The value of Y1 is -3.1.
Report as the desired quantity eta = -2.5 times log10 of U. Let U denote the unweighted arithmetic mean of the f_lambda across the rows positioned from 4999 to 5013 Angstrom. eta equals -1.996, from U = 6.29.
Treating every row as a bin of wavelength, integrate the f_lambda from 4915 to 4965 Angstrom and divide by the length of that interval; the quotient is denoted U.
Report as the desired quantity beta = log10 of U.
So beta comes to 0.839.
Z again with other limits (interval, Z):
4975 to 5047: 4976.0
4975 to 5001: 4976.0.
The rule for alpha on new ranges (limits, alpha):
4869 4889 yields 4876.0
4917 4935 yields 4918.0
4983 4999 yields 4986.0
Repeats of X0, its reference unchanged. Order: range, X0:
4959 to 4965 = -0.3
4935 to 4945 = 0.0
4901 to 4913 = 0.6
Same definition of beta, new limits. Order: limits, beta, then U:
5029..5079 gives 0.822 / 6.64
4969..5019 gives 0.815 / 6.52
